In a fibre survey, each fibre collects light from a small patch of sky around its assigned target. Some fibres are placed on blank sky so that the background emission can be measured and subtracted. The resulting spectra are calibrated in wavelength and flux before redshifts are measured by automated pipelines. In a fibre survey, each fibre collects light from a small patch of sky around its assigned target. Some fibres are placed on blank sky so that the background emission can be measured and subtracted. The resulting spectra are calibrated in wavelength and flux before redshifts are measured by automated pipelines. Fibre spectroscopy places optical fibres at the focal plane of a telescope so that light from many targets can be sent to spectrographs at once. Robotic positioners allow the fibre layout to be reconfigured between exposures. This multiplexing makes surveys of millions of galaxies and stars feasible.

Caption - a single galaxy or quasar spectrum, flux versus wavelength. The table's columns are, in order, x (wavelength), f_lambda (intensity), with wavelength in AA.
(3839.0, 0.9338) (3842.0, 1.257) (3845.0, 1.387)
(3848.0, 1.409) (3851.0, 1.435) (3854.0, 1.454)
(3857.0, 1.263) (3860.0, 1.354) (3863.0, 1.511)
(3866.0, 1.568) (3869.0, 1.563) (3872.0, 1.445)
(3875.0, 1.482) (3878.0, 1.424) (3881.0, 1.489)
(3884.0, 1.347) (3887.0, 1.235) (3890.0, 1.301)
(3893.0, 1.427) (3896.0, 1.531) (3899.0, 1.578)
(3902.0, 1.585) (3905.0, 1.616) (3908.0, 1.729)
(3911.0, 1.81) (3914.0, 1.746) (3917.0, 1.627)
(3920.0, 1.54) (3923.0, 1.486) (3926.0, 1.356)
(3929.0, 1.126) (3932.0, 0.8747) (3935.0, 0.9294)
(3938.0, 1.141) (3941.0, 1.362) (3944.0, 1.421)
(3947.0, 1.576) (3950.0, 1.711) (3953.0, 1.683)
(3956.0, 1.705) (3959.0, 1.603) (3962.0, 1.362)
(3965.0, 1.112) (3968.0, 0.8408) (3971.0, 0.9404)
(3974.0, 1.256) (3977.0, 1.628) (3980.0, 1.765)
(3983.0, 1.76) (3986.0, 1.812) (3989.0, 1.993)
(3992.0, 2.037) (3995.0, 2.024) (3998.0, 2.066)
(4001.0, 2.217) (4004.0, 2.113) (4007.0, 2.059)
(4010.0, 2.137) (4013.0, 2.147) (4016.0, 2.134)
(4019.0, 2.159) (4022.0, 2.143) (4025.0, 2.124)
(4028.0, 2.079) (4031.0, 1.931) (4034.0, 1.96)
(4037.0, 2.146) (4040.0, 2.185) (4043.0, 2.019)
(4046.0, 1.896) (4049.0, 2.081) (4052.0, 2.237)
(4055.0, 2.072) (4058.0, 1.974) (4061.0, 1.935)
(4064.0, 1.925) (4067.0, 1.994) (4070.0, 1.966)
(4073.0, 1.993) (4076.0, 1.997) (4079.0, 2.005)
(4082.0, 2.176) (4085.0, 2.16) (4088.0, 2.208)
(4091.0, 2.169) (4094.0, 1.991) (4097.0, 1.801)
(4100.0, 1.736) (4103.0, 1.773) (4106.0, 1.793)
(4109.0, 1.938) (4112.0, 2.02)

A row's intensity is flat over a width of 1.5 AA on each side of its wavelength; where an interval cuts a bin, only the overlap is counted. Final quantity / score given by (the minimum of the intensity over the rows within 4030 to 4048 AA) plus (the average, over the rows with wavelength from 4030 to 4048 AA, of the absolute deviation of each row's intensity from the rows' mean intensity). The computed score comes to 2.0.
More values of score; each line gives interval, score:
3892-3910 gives 1.5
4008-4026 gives 2.1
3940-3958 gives 1.5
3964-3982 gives 1.1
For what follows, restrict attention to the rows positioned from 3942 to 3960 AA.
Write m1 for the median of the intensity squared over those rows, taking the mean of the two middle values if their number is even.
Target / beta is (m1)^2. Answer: 7.3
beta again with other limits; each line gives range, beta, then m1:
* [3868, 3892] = 4.2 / 2.1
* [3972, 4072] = 17.2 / 4.1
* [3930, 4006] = 7.0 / 2.7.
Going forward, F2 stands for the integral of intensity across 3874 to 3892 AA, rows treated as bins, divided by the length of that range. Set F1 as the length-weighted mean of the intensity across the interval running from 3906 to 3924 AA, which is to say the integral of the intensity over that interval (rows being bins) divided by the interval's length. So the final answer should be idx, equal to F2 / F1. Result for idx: 0.83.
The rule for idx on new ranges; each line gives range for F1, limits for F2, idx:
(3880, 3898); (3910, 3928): 1.13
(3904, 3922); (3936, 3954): 0.87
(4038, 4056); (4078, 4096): 1.01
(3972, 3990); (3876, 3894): 0.82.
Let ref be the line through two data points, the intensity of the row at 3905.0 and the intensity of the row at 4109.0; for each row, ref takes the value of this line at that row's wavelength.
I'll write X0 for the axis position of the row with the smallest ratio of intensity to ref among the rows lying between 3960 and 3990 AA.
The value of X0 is 3968.0 AA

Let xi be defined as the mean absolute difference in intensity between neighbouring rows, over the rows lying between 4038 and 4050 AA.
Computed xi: 0.158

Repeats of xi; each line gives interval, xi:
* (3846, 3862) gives 0.082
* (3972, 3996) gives 0.115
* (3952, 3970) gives 0.177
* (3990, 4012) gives 0.074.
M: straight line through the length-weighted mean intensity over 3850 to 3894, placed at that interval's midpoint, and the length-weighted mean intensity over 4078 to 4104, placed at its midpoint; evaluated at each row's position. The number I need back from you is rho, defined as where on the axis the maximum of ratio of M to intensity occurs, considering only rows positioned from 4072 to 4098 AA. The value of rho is 4097.0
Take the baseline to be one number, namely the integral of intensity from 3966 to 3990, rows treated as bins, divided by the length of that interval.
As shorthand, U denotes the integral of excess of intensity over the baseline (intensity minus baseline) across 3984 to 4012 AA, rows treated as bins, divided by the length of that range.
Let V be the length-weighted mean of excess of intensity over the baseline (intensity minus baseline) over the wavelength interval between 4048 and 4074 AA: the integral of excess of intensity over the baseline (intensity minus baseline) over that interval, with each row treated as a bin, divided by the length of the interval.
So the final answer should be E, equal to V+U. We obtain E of 1.1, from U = 0.57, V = 0.54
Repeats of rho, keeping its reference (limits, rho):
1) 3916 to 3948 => 3932.0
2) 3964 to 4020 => 3968.0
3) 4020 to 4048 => 4046.0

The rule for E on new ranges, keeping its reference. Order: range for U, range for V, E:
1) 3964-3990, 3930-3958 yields -0.1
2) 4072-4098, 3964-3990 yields 0.6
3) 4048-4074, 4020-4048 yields 1.1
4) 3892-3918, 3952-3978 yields 0.0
